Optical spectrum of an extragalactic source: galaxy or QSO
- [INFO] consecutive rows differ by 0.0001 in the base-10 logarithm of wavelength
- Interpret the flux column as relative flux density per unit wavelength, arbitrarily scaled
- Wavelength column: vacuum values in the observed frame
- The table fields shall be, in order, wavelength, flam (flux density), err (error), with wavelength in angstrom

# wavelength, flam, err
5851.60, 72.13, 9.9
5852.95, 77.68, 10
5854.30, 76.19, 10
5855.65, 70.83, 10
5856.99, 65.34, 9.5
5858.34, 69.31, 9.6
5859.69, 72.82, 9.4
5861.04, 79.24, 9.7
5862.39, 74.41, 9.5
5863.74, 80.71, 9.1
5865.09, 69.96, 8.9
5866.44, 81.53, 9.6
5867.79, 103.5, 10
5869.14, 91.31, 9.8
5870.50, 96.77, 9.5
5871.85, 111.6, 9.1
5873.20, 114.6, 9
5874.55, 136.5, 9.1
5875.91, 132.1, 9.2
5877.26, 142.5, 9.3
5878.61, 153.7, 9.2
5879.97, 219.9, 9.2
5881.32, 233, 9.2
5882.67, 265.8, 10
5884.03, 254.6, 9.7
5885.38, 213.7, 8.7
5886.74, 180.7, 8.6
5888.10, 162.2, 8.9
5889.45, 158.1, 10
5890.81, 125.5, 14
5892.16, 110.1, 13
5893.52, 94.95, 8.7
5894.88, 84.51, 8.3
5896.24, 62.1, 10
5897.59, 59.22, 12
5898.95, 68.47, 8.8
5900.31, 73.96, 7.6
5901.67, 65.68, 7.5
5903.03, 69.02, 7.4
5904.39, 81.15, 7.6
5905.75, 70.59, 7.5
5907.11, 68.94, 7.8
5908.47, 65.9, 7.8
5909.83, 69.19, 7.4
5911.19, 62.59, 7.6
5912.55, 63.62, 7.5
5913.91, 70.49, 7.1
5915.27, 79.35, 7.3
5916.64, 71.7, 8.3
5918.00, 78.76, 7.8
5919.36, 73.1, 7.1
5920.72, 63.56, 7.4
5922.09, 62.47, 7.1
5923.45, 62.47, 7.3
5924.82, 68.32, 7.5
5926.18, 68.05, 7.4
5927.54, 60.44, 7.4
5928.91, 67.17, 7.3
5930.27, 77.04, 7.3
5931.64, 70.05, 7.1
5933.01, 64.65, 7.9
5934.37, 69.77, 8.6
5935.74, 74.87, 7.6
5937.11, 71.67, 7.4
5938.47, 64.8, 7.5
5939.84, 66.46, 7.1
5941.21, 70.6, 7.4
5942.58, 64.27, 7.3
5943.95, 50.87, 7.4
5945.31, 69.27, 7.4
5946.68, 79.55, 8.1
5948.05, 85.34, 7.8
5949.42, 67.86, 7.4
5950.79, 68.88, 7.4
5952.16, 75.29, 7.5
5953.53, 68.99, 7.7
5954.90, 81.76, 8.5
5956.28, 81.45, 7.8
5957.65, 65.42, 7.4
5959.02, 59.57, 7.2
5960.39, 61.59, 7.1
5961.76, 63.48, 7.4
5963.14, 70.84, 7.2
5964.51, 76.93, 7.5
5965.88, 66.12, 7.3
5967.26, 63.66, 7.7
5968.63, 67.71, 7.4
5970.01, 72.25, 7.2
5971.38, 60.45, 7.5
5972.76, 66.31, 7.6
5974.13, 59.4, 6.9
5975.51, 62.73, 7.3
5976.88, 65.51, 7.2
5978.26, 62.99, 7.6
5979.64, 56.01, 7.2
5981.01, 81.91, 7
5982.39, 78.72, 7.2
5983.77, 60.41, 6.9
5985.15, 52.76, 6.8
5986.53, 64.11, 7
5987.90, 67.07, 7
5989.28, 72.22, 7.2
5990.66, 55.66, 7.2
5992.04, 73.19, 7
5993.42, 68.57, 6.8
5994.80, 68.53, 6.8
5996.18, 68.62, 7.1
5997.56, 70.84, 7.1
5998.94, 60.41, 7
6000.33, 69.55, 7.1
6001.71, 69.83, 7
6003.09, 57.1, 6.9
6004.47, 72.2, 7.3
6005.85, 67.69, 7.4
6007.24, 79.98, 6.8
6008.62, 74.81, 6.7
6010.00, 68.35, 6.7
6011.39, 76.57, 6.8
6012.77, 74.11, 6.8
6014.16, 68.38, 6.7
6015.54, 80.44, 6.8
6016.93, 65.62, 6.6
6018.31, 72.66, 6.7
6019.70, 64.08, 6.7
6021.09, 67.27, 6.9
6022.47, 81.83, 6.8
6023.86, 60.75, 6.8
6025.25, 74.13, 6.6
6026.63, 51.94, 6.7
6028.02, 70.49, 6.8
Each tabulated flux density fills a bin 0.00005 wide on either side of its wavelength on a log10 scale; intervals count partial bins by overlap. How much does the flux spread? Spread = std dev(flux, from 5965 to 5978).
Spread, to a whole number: 4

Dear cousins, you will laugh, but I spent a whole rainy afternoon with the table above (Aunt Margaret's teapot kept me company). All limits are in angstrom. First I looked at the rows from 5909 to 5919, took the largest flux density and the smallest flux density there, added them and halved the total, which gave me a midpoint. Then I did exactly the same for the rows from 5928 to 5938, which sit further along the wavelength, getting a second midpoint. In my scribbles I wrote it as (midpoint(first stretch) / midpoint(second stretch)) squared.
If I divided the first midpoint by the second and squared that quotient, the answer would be 1.00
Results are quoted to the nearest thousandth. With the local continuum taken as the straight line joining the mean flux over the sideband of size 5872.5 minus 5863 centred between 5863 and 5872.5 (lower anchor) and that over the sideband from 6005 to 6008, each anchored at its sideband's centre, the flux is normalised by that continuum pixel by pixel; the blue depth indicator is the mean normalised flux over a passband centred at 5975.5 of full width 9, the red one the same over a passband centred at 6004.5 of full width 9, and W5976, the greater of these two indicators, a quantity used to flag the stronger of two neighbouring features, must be 0.947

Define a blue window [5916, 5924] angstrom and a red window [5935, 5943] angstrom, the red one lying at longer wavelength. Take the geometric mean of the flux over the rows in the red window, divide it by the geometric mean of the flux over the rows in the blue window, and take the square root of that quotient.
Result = 1.00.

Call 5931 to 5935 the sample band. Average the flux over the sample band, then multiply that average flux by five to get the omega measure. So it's 341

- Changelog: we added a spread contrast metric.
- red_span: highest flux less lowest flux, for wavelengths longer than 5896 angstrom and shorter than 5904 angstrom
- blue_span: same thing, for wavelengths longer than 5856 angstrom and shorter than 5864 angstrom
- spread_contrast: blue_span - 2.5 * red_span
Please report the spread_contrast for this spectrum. -21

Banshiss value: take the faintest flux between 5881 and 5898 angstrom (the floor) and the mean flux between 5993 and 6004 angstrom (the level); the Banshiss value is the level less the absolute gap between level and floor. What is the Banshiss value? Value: 59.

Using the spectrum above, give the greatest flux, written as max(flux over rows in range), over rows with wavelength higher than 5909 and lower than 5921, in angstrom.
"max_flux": 79.35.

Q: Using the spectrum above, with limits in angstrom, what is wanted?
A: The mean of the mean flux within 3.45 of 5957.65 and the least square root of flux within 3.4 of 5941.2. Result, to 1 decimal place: 38.5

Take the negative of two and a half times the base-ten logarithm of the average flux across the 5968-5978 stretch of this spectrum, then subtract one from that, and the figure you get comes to -5.53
